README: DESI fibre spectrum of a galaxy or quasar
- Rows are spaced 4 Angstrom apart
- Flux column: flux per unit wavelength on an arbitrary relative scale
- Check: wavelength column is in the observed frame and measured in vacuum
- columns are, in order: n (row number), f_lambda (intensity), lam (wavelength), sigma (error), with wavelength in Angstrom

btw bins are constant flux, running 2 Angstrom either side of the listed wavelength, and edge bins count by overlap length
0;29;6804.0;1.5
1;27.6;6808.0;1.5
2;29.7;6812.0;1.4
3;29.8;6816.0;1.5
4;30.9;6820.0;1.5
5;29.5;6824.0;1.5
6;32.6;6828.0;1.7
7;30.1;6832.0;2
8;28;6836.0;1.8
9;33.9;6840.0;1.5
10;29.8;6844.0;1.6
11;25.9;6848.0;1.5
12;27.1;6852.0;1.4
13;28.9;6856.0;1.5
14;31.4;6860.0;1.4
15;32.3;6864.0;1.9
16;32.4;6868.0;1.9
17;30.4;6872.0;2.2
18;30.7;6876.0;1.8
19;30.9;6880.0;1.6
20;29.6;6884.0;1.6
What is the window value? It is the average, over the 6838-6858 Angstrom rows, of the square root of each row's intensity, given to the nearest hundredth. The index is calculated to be 5.39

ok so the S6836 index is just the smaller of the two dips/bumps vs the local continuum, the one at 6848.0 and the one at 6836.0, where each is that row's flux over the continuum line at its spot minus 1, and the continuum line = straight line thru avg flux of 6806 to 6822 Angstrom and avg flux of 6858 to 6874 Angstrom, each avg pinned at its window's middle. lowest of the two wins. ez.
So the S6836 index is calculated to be -0.16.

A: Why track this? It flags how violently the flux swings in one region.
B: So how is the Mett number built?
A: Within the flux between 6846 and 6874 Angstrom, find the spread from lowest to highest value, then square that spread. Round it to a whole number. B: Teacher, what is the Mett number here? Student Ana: 42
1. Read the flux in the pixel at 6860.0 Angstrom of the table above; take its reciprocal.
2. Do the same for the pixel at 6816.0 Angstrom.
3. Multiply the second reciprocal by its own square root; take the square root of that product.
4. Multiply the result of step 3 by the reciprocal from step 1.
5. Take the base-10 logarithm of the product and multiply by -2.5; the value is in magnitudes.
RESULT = 6.51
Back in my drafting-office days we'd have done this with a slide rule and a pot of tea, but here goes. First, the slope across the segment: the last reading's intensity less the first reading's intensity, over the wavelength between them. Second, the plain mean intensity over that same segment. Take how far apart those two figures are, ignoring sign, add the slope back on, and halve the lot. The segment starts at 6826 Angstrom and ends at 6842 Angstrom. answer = 15.6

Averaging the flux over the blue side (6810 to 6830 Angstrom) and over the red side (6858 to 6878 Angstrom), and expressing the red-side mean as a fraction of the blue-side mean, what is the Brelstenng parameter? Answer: 1.03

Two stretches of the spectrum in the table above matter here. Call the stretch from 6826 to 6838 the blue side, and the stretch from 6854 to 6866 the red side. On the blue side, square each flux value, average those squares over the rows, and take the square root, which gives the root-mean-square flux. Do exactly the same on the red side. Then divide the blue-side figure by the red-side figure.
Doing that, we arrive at 0.980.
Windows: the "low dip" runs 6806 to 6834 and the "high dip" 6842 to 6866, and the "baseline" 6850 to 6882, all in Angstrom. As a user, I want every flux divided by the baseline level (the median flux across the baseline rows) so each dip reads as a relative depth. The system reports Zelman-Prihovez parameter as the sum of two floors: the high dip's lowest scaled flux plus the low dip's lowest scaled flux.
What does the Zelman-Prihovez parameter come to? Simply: 1.74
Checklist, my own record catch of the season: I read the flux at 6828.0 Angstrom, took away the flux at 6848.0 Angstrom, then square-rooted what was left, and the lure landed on 2.6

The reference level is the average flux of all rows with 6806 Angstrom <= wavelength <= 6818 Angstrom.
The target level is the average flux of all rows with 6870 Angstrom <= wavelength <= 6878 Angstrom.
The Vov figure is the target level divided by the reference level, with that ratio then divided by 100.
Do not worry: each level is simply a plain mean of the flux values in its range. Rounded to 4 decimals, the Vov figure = 0.0105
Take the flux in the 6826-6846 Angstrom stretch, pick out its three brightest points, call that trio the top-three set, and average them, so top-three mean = 32.2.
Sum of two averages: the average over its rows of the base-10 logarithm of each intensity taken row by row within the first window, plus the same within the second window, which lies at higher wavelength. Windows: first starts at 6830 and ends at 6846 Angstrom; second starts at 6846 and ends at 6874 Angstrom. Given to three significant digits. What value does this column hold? 2.95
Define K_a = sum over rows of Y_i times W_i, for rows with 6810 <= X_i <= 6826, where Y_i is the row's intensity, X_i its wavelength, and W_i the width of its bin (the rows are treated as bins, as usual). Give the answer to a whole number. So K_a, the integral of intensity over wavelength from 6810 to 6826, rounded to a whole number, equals 480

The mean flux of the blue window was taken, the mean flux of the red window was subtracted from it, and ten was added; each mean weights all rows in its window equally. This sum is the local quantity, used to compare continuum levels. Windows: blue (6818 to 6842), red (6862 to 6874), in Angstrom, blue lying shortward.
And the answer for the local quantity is 9.1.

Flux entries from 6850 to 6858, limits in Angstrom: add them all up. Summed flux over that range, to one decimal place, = 56.0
